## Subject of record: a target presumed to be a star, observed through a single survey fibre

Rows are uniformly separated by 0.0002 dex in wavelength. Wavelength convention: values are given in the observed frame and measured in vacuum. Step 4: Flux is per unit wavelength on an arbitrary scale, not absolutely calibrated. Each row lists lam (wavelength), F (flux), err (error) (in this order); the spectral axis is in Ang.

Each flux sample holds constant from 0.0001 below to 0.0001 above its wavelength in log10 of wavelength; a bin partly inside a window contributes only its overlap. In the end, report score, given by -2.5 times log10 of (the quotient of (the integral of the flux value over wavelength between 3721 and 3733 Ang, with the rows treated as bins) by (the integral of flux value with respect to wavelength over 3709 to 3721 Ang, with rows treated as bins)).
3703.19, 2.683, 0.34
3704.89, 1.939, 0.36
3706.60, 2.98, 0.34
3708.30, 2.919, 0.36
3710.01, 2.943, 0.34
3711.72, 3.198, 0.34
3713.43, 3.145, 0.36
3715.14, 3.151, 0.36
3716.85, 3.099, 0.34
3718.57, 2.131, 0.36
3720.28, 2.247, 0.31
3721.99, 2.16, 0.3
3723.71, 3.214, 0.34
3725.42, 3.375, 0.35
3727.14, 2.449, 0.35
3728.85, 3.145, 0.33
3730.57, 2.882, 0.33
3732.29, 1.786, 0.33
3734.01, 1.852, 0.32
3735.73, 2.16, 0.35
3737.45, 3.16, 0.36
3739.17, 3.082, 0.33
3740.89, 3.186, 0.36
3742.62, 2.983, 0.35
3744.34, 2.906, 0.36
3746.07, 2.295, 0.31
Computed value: 0.1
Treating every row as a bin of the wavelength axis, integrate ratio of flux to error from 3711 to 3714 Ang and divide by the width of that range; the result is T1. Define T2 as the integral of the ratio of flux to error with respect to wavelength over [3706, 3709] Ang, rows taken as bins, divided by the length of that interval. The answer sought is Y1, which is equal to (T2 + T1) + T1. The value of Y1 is 26.6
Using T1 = 9.1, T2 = 8.4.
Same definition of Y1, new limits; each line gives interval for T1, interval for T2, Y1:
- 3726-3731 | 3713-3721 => 24.8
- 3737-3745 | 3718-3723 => 24.4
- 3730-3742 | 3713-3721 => 23.1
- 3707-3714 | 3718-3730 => 25.5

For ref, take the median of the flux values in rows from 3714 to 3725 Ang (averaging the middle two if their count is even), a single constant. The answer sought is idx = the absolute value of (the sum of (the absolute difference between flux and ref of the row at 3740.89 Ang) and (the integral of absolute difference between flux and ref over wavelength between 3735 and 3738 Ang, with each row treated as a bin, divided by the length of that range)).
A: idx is 1.0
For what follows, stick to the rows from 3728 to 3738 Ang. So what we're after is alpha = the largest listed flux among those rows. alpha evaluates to 3.16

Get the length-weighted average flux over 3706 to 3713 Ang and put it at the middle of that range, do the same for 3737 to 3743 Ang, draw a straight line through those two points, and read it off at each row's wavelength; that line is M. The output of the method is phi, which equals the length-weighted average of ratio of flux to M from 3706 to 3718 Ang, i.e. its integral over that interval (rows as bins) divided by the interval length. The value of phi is 1.00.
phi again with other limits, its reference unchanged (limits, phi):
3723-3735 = 0.87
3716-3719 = 0.88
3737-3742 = 1.01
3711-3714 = 1.05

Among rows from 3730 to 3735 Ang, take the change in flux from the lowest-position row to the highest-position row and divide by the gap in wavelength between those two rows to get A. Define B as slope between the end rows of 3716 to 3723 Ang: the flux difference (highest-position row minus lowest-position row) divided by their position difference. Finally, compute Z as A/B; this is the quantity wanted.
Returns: 2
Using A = -0.30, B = -0.18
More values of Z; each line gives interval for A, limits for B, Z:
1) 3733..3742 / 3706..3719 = -3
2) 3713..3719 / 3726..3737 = 6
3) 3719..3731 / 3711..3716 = -4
